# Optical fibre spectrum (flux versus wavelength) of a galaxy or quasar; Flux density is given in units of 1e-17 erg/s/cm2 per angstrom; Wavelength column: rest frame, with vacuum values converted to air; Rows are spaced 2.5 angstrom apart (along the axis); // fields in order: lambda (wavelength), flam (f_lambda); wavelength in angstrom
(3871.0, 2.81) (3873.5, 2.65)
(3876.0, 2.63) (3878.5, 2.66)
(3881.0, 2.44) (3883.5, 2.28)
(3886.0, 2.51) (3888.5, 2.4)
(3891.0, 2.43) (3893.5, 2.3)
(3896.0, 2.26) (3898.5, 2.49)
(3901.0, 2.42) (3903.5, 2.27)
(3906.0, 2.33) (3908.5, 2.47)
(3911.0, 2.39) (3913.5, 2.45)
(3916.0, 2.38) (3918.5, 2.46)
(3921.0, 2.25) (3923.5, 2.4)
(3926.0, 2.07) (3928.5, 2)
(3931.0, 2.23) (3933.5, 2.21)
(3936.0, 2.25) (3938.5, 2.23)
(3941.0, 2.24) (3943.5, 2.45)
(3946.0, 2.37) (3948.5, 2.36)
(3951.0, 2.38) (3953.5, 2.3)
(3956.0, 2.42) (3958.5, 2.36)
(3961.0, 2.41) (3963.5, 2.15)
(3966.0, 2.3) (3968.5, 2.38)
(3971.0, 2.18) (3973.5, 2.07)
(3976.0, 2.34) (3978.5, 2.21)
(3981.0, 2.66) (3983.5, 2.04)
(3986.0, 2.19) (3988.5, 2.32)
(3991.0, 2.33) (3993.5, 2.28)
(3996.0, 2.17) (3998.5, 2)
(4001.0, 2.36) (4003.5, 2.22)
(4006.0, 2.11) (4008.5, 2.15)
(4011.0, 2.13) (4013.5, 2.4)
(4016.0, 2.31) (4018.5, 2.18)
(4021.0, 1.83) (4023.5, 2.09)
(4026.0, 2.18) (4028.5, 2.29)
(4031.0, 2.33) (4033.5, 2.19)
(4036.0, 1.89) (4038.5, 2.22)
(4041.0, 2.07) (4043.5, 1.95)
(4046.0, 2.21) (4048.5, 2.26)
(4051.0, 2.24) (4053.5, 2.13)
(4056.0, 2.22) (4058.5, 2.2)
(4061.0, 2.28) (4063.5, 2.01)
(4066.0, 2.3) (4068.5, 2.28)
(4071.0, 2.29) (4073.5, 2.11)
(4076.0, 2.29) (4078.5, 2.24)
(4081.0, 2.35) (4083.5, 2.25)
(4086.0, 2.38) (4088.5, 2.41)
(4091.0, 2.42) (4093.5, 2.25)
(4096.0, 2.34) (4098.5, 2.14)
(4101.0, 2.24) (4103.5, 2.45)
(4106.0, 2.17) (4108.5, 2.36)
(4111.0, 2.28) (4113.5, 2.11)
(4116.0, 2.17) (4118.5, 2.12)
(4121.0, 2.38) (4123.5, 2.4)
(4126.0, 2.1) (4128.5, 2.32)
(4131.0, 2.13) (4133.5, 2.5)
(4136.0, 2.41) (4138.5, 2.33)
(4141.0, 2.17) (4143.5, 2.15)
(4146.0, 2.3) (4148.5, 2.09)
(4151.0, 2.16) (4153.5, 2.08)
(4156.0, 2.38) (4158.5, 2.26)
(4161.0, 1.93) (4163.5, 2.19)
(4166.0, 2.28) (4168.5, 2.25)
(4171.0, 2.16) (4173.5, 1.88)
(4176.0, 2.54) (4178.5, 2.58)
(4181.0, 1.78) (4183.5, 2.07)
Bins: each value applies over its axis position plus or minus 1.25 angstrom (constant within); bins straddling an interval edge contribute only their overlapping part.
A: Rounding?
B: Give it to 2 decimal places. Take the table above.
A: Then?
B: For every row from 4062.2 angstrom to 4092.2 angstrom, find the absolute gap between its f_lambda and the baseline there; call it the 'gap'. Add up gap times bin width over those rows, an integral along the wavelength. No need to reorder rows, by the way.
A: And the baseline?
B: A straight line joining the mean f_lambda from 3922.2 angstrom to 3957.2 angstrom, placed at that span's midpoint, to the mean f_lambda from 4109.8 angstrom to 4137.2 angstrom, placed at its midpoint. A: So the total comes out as 2.59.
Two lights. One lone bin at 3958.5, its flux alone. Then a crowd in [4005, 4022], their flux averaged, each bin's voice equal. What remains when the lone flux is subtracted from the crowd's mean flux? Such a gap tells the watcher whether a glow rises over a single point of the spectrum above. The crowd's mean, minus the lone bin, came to -0.20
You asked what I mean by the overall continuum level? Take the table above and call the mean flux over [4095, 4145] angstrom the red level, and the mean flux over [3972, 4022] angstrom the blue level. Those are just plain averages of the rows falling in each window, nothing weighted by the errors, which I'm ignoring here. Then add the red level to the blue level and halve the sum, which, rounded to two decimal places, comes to 2.24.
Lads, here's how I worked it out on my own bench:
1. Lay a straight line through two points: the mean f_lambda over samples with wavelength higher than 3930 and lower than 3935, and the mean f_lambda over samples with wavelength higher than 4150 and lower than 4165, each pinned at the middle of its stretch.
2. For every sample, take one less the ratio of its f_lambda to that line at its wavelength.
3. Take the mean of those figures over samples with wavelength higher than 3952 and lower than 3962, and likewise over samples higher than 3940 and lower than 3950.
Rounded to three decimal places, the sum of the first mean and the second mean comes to -0.134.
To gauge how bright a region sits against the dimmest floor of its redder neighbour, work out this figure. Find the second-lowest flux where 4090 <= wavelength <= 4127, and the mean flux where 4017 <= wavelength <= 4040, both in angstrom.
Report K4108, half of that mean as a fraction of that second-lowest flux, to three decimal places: 0.506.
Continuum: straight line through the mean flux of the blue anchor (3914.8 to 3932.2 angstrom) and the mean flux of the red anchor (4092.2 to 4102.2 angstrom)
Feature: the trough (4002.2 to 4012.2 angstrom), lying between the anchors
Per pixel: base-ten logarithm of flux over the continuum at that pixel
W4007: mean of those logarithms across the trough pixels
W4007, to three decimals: -0.019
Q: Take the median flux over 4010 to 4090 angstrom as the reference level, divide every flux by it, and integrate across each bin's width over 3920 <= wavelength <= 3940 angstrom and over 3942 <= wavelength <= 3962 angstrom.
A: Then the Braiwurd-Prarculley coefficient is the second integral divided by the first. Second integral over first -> 1.08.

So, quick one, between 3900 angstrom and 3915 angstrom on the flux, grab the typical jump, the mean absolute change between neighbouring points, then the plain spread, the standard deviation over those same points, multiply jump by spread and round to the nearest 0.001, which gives 0.007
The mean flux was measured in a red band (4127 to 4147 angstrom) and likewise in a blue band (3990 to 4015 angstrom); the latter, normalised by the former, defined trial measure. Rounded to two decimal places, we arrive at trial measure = 0.97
